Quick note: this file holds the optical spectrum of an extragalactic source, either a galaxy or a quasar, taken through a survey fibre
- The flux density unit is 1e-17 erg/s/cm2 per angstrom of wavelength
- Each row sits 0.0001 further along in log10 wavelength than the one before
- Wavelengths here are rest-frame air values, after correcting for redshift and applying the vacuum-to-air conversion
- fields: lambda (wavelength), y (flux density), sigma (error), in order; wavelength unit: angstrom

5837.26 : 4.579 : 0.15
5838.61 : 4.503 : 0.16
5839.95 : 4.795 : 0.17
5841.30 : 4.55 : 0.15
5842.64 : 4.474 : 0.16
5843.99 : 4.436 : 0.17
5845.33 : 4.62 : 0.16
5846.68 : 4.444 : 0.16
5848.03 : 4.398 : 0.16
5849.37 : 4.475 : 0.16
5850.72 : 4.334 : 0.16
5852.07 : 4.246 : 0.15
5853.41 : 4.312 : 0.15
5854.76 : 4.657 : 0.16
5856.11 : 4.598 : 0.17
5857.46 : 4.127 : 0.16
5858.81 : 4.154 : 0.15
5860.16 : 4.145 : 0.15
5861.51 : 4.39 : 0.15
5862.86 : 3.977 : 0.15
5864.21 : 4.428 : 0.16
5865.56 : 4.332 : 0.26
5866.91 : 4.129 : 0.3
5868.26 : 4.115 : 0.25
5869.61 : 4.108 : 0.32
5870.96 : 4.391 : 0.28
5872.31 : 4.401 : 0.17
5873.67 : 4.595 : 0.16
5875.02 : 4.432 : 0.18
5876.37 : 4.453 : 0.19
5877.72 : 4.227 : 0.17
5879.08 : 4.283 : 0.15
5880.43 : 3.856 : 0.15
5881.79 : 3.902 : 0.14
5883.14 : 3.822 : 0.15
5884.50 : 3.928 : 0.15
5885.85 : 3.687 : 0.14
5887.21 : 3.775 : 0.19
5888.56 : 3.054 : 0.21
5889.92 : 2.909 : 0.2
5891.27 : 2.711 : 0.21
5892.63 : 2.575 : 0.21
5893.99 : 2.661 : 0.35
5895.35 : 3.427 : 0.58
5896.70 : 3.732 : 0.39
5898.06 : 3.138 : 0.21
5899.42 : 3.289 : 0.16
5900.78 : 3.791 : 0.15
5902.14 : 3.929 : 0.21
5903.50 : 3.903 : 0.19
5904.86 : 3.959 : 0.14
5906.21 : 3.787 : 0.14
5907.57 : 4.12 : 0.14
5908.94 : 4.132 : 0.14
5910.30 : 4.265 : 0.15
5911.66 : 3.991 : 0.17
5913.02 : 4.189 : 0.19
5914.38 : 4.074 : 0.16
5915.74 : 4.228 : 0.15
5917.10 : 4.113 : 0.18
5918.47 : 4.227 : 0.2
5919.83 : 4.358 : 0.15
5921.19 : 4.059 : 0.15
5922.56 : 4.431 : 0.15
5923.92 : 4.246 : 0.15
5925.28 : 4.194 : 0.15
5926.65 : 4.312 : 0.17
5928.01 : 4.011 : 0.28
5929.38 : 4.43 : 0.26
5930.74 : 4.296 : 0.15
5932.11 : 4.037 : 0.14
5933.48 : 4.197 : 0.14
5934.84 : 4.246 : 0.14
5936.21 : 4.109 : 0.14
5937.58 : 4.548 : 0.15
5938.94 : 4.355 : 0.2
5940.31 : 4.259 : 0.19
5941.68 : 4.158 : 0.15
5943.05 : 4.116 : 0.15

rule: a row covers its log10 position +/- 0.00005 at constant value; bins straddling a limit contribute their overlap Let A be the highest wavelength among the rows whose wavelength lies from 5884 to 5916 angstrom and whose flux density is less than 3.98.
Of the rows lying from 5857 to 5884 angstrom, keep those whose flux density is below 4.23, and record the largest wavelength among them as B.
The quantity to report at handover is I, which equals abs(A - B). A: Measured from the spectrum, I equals 23.1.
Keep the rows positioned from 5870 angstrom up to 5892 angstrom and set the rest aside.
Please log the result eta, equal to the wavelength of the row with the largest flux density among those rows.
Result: 5873.67 angstrom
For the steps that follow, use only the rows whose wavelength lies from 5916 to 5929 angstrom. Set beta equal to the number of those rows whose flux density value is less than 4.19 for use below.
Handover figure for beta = 3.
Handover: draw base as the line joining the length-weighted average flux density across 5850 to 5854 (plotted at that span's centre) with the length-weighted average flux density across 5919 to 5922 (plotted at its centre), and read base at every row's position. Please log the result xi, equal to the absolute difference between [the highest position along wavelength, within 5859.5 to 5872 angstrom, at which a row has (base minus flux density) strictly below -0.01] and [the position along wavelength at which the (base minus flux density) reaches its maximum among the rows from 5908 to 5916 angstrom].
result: 40.7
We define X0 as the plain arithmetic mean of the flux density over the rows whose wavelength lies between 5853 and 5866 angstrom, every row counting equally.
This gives 4.31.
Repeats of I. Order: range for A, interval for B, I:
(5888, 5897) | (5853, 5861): 36.5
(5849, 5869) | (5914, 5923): 58.3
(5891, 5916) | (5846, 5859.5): 47.4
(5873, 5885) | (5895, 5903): 17.6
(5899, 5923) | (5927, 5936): 27.3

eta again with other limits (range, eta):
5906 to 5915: 5910.30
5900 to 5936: 5922.56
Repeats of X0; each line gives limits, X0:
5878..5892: 3.59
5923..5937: 4.21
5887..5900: 3.13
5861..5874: 4.29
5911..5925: 4.19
